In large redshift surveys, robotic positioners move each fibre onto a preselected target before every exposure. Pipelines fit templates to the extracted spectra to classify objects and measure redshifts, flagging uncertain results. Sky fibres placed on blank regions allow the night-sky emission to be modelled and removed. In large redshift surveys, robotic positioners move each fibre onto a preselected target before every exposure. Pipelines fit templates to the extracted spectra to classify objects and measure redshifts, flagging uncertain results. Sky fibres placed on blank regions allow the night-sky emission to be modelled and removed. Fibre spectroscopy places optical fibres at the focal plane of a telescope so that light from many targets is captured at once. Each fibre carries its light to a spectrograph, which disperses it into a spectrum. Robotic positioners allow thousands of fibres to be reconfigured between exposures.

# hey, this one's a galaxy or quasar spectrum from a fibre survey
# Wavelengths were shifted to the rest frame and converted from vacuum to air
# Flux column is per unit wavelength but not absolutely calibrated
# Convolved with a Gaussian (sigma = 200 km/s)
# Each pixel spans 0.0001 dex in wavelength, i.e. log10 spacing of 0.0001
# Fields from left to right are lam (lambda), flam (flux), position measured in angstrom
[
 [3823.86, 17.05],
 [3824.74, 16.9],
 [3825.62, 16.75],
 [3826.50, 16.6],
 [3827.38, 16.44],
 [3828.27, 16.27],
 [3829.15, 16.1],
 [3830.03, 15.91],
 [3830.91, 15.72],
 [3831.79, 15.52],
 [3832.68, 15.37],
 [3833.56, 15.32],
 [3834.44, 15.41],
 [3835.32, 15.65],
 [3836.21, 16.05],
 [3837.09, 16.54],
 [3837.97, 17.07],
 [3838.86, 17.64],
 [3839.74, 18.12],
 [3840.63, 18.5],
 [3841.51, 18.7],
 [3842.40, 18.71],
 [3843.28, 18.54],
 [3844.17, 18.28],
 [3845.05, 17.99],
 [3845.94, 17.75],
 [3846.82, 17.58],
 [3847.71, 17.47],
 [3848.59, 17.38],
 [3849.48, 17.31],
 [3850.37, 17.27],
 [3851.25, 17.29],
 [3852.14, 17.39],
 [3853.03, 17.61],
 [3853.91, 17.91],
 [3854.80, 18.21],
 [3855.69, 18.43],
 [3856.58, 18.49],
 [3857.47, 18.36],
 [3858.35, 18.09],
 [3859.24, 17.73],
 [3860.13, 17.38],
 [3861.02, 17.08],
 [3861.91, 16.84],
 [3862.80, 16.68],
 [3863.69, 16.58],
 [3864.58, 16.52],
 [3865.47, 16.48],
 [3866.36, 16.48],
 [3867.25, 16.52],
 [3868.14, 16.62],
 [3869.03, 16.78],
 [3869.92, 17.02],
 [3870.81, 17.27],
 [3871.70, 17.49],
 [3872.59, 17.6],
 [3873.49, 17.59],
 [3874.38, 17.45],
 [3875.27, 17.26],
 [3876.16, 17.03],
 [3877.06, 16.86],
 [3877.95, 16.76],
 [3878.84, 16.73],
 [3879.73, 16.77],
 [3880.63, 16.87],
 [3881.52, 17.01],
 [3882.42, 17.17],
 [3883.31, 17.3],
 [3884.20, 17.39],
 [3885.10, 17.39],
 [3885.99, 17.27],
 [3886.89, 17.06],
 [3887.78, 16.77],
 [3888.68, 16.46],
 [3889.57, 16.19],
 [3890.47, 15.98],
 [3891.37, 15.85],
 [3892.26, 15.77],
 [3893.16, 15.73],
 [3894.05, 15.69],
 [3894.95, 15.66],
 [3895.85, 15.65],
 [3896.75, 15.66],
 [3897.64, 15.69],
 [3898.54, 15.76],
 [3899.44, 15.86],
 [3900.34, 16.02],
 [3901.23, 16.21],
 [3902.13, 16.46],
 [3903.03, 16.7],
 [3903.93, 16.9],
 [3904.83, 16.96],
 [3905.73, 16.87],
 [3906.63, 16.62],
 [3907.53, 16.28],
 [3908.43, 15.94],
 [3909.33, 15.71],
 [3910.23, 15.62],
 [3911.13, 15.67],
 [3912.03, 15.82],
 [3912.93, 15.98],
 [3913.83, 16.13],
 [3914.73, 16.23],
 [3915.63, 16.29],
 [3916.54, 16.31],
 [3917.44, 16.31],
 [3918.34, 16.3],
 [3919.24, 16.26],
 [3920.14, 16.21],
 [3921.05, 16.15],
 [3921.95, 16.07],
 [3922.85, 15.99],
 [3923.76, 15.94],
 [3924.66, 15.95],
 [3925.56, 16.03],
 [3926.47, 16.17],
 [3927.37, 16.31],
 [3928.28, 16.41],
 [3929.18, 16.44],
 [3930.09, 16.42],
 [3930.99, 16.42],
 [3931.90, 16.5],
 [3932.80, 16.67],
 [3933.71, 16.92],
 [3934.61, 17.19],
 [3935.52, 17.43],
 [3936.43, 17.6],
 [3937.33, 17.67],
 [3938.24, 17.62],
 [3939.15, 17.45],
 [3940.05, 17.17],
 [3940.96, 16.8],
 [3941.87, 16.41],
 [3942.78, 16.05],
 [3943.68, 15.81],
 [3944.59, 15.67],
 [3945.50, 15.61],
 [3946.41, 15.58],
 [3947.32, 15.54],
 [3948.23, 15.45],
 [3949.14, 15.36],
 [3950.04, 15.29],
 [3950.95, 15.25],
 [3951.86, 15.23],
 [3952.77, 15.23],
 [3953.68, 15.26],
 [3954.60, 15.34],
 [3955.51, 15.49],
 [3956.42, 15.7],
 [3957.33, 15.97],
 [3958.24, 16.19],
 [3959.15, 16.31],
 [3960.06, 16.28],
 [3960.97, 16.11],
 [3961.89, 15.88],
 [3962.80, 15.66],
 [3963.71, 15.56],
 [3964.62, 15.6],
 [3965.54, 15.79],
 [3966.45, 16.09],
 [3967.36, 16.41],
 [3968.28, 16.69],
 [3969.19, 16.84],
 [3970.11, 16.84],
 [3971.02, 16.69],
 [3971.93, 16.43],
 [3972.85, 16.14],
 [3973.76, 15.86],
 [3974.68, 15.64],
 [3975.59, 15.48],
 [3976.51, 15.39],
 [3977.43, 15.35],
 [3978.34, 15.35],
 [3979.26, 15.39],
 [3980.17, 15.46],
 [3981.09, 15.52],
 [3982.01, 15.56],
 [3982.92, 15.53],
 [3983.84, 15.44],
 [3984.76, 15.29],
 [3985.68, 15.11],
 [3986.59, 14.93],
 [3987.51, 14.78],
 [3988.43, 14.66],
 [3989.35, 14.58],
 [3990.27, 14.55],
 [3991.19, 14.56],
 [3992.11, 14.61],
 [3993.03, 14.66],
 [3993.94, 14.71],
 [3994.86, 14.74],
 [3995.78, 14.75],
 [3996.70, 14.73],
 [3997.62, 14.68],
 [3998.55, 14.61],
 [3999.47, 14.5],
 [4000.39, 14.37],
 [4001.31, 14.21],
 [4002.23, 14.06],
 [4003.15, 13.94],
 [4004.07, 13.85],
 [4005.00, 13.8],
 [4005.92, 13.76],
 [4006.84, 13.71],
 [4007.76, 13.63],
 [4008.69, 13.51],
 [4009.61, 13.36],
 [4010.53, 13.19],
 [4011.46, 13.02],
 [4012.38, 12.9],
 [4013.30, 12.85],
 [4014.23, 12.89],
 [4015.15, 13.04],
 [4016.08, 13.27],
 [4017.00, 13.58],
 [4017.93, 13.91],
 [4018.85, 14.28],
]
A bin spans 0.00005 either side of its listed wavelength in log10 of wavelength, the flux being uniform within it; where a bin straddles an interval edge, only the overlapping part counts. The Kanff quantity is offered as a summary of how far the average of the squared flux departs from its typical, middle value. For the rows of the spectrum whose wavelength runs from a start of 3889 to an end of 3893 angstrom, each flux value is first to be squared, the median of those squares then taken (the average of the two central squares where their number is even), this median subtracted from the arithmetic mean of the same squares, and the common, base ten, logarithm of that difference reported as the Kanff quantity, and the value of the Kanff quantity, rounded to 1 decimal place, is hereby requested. 0.0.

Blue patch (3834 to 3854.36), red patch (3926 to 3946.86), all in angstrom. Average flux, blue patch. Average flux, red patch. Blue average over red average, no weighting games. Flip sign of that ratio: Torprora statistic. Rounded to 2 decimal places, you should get -1.05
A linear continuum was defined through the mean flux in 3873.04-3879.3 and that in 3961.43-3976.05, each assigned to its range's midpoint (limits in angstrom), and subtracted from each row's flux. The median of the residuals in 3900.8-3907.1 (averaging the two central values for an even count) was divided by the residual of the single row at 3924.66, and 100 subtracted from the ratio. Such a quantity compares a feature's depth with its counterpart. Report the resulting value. -99.8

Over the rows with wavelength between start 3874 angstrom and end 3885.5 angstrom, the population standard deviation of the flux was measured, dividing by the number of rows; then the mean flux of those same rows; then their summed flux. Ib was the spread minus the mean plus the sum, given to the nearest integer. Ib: 205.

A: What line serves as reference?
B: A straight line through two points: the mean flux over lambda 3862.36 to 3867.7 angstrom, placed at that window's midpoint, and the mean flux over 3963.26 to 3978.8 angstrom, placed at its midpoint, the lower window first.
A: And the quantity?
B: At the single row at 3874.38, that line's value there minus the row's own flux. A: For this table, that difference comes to -1.0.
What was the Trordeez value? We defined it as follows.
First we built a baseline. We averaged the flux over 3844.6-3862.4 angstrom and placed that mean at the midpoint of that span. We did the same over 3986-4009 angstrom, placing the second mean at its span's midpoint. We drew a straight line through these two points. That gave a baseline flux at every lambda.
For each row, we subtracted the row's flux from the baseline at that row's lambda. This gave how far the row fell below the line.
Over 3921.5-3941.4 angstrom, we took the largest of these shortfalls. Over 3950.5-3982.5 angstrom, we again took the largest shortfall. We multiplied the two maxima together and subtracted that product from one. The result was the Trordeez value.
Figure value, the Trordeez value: 1.0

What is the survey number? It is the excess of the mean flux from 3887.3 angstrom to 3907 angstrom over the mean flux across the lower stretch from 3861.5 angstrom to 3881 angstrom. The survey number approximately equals -0.76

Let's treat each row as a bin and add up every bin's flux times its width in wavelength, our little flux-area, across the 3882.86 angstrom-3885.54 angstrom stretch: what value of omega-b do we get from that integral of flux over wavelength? 46.6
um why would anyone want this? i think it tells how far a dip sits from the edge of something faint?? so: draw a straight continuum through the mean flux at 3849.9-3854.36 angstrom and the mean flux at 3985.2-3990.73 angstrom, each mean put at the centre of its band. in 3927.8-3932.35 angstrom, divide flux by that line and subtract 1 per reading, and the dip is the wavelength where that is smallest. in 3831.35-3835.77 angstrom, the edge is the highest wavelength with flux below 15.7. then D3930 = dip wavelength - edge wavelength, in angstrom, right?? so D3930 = 93.0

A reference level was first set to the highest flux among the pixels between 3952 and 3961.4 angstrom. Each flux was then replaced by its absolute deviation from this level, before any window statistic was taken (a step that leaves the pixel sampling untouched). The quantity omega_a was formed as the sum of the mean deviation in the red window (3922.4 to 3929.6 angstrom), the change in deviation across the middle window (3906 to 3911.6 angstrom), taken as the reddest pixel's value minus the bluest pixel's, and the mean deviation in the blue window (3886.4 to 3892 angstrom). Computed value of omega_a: 0.9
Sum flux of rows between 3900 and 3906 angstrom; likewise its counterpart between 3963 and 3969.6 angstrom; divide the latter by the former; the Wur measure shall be 0.97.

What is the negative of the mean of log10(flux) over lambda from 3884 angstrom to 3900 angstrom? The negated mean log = -1.21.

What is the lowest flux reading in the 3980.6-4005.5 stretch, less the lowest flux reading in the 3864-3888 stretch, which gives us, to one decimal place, -2.7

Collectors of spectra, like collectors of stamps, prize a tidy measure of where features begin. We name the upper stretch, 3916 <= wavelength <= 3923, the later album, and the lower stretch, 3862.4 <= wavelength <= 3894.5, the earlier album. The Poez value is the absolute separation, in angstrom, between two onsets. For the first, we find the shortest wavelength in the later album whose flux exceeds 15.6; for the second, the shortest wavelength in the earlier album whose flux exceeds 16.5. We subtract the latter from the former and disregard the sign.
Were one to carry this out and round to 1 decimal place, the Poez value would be 53.7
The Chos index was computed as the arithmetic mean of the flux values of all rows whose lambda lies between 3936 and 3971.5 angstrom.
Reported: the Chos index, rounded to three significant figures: 16.1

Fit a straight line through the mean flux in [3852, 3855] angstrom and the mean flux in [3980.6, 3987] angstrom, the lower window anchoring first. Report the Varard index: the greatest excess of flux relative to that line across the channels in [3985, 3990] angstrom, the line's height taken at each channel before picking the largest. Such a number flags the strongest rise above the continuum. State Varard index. -0.2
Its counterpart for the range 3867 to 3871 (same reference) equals -0.2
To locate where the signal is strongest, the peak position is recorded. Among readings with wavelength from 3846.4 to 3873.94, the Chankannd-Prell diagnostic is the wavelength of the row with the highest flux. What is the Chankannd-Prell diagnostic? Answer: 3856.58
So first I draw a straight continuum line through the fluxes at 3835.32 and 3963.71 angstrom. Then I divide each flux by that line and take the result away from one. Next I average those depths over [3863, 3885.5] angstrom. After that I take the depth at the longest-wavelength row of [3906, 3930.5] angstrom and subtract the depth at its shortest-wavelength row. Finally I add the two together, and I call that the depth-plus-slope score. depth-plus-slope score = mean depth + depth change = -0.076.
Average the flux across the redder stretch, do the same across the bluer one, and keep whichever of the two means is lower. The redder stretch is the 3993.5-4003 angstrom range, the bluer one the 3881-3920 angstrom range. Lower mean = 14.5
